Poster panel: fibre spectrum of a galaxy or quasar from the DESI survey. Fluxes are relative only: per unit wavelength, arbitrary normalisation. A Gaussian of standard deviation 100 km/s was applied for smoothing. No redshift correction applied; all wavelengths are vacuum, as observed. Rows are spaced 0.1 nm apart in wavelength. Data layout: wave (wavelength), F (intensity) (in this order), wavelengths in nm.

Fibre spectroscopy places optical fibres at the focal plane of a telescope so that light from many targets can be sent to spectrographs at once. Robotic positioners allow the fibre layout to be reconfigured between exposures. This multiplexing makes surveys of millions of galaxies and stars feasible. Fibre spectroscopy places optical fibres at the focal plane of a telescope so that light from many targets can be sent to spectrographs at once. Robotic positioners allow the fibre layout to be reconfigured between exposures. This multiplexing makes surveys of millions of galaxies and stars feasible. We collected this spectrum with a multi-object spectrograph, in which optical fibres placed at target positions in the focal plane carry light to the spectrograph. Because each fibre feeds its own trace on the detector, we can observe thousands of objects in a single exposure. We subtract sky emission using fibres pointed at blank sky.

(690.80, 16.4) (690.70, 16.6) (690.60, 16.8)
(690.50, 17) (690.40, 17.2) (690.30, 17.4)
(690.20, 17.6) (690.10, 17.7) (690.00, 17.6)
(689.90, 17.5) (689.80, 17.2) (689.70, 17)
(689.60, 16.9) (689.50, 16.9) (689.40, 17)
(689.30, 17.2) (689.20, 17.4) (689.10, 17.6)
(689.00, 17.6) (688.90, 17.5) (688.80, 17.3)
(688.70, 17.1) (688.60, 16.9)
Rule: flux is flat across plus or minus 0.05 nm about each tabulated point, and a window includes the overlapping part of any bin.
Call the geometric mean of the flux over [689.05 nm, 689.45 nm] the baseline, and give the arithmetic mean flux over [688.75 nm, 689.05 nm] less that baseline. 0.17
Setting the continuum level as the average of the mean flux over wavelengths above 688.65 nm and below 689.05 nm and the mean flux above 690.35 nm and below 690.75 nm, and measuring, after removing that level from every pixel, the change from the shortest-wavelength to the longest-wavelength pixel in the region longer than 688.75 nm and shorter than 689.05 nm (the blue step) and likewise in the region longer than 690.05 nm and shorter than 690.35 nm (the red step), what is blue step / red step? -1.0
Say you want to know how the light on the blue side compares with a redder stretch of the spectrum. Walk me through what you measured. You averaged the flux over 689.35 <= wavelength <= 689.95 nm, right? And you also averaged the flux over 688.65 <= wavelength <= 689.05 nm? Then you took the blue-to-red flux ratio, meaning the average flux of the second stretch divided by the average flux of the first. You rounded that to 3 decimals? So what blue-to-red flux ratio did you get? 1.017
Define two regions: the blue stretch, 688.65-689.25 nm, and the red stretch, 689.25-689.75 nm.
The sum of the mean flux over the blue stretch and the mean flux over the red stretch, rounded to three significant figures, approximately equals 34.4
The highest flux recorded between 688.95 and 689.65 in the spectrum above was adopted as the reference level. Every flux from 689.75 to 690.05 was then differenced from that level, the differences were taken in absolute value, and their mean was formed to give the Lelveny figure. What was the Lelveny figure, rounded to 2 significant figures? 0.17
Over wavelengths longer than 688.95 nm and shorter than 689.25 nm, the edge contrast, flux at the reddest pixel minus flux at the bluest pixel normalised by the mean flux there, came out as -0.011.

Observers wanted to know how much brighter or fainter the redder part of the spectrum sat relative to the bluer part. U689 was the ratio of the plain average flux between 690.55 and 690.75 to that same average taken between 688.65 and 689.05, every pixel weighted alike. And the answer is 0.96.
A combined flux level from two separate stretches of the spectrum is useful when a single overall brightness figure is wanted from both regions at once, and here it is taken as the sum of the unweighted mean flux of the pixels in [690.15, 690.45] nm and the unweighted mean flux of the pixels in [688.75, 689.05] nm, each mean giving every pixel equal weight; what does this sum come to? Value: 34.9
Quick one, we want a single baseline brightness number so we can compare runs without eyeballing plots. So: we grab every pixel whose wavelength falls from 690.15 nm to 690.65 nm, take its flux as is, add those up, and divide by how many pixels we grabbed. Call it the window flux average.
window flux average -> 17.2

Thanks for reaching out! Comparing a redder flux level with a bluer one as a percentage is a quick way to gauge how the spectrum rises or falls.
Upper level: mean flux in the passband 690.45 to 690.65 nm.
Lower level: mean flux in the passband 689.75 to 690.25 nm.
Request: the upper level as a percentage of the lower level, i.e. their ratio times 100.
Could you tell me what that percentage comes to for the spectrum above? 96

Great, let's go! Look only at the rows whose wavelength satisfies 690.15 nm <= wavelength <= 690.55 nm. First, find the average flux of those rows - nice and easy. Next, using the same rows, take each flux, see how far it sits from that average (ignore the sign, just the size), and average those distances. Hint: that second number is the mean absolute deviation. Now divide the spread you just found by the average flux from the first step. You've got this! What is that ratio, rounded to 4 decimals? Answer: 0.0116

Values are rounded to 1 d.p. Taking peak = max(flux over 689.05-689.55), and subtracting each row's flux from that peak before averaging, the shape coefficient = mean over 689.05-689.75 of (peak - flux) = 0.5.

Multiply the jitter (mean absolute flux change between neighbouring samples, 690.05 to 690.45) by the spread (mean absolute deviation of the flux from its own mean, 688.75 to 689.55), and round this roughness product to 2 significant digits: 0.035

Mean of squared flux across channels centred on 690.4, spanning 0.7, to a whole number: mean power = 295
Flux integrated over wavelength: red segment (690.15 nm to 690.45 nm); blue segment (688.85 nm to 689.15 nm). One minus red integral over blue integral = 0.0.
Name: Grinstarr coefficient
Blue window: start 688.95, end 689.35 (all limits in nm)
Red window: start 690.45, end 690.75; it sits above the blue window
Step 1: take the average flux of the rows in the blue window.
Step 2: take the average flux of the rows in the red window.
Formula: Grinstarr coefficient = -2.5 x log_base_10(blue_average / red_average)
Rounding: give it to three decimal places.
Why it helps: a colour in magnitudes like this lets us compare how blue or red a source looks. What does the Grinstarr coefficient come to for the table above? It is -0.041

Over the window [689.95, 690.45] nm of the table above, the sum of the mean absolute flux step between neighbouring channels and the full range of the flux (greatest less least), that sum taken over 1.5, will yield 0.433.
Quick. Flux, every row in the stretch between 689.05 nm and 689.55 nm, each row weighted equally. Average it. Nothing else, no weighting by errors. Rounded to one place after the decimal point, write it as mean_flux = 17.2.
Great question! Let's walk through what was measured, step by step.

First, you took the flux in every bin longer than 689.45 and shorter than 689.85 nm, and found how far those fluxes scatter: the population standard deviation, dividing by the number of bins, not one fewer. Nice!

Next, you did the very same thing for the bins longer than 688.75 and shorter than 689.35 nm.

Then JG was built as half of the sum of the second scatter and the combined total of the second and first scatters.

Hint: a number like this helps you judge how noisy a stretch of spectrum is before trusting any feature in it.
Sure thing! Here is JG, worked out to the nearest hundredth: 0.21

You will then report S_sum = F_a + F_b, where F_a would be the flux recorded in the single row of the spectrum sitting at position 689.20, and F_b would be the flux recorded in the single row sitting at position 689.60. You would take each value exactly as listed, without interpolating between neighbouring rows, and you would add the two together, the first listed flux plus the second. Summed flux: 34.3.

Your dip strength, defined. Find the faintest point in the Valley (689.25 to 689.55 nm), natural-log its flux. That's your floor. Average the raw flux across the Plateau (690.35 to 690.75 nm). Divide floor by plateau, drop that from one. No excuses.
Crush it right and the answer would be 0.833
